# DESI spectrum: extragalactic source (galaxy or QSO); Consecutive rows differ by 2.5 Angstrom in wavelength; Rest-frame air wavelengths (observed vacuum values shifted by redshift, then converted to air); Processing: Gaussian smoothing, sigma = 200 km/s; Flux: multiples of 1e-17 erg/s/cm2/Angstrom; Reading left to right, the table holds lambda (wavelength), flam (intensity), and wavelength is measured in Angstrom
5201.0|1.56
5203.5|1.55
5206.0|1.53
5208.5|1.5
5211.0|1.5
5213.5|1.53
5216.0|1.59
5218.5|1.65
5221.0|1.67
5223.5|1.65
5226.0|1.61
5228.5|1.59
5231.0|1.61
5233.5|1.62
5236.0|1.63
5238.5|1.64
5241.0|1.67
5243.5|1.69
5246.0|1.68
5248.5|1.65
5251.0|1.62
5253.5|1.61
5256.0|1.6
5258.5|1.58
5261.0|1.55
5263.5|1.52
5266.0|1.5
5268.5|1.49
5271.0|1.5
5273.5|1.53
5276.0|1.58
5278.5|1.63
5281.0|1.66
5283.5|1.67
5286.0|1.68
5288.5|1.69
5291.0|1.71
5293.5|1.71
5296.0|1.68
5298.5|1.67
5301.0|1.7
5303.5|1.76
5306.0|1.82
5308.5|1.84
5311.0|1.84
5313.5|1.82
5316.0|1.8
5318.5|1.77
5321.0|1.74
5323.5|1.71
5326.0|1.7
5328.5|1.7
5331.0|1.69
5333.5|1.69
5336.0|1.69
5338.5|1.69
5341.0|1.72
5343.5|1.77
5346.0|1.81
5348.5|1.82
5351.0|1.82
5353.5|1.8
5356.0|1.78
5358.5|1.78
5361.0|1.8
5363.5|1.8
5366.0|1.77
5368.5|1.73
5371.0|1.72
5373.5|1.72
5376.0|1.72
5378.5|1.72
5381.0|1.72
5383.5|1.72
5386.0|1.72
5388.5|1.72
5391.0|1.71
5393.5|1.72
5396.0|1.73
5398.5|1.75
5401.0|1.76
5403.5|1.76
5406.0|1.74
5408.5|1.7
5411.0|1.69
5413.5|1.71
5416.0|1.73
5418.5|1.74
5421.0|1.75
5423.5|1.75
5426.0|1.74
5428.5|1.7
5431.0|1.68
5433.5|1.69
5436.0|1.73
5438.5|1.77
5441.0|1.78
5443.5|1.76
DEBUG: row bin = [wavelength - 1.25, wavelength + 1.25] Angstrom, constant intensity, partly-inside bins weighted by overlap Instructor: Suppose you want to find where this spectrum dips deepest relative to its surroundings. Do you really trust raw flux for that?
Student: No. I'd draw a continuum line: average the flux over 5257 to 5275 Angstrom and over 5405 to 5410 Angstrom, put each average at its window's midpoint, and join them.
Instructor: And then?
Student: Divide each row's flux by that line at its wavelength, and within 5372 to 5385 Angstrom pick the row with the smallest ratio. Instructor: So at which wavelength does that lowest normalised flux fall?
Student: 5383.5 Angstrom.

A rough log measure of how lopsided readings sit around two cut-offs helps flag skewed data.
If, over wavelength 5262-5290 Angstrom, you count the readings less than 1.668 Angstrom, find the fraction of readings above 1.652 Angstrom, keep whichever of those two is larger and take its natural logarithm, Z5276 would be 2.1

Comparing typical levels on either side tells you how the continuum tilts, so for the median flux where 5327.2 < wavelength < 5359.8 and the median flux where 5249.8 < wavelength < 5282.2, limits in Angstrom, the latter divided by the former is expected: 0.89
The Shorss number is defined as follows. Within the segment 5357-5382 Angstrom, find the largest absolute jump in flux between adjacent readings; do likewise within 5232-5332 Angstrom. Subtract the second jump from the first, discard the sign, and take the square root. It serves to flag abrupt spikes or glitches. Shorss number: 0.141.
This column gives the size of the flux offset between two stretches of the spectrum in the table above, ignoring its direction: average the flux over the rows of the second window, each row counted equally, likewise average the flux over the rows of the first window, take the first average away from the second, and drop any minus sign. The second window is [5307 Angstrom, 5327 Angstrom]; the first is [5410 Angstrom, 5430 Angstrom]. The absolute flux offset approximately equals 0.05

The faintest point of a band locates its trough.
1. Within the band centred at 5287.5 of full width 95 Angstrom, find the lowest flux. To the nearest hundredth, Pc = 1.49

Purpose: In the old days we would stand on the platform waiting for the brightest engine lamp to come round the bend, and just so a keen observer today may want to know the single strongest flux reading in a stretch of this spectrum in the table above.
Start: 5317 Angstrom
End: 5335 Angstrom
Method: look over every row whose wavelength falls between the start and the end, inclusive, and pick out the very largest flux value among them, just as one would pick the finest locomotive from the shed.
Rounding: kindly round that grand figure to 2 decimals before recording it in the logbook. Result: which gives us 1.77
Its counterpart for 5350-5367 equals 1.82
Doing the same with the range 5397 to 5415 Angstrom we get 1.76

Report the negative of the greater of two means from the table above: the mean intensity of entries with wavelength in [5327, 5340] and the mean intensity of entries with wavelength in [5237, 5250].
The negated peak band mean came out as -1.69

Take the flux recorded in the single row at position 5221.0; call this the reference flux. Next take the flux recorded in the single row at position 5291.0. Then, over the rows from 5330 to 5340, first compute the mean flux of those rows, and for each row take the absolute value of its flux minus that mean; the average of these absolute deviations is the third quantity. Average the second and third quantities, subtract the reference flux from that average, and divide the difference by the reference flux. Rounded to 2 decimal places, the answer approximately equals -0.49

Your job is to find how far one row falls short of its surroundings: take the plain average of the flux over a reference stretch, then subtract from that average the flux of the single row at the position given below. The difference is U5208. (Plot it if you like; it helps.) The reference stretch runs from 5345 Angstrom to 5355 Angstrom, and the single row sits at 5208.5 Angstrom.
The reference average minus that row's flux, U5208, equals 0.31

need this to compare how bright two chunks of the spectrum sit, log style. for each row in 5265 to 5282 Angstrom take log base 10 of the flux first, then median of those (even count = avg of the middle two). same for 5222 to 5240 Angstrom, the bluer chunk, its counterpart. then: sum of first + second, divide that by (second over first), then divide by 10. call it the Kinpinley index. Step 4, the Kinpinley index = 0.035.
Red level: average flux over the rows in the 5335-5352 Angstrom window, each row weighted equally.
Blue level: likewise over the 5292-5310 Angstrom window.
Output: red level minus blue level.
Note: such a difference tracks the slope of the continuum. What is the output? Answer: 0.02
